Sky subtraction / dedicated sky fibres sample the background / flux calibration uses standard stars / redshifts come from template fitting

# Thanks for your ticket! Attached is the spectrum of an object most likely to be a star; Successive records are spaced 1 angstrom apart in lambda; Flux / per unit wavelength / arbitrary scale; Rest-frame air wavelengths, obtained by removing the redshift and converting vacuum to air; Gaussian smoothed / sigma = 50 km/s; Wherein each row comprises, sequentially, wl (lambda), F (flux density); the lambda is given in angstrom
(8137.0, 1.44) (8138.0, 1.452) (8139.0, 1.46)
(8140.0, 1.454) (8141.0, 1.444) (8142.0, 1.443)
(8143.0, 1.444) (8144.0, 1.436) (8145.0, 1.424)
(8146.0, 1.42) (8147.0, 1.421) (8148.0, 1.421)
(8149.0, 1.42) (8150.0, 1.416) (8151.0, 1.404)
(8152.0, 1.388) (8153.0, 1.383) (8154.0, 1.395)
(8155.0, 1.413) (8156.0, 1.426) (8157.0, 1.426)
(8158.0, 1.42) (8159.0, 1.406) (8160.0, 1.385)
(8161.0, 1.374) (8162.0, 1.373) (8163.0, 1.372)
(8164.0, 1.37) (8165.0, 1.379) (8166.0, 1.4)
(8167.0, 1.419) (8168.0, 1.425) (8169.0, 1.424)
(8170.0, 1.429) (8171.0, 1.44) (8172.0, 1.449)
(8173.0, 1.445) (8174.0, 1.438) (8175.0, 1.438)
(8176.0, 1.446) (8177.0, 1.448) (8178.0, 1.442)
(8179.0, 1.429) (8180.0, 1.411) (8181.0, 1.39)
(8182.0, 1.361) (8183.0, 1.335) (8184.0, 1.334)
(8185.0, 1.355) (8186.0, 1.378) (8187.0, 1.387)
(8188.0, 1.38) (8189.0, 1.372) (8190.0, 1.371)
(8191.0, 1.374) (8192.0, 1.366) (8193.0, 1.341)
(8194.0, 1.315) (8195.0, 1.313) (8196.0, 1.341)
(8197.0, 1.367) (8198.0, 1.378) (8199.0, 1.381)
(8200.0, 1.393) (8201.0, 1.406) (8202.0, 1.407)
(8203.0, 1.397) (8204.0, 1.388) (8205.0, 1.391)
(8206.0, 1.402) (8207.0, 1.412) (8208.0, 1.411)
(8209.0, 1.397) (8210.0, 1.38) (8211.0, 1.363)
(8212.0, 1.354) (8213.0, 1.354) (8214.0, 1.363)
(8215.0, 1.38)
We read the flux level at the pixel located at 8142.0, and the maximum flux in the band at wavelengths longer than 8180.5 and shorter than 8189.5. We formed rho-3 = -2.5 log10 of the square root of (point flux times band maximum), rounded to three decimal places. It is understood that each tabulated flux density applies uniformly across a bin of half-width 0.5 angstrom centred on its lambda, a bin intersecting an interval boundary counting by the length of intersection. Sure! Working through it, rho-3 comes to -0.378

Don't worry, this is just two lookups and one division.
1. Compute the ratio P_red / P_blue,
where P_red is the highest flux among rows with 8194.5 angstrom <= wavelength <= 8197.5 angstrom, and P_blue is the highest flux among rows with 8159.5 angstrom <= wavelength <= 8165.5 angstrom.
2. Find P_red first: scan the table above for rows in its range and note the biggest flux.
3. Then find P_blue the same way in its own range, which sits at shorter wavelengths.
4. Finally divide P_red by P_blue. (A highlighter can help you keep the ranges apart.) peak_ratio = 0.99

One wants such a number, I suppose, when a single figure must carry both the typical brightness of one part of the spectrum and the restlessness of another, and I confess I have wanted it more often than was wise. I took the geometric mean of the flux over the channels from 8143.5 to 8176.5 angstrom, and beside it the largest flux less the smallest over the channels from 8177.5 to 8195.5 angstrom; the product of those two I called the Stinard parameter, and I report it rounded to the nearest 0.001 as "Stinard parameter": 0.182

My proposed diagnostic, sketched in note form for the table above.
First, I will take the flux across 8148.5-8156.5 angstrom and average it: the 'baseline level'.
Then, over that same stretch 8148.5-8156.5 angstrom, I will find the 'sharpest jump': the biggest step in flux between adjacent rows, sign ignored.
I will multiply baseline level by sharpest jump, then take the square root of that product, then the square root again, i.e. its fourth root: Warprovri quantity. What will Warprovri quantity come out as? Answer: 0.399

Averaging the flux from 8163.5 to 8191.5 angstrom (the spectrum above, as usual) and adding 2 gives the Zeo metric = 3.40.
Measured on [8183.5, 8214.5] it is 3.37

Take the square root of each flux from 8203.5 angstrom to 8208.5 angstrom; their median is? 1.18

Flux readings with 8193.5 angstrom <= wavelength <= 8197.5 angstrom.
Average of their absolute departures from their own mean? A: 0.0200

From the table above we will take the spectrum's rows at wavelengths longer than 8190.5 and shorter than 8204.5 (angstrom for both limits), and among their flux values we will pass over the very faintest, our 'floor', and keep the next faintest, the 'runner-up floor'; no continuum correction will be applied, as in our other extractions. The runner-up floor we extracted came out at 1.315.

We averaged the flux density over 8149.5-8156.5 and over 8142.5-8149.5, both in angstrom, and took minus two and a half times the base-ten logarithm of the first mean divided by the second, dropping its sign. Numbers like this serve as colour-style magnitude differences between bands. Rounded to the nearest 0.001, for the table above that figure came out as 0.018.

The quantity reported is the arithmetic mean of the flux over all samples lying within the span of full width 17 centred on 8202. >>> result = 1.38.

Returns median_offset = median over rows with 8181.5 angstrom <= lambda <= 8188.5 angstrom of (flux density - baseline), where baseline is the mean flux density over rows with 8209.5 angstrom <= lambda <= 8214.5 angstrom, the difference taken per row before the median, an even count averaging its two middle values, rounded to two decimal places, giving 0.00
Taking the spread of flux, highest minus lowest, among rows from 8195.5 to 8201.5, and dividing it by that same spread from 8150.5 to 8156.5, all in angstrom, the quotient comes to 1.51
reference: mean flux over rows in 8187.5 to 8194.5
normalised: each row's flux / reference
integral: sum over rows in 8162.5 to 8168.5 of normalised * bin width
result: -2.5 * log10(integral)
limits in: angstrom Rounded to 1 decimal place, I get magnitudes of -2.0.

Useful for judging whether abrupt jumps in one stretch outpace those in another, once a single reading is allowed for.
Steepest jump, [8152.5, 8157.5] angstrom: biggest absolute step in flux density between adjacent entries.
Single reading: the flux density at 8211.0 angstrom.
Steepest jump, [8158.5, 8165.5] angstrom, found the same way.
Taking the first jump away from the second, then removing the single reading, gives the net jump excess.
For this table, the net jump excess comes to -1.36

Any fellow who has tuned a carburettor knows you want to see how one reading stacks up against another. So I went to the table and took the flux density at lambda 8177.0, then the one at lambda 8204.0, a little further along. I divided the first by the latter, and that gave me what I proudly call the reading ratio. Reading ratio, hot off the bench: 1.04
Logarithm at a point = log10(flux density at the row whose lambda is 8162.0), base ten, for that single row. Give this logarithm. 0.138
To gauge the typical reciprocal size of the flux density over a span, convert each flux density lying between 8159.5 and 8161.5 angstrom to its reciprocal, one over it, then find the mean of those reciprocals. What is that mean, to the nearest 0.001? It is 0.725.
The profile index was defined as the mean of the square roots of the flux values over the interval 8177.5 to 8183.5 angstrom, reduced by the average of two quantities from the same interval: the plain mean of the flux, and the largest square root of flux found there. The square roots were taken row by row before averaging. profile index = -0.117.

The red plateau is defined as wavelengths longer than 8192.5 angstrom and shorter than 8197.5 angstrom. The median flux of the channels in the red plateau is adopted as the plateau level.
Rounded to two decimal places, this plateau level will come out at 1.34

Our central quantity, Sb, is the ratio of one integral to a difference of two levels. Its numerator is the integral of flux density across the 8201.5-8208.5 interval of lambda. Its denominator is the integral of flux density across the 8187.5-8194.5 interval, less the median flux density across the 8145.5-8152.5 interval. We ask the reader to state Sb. 1.21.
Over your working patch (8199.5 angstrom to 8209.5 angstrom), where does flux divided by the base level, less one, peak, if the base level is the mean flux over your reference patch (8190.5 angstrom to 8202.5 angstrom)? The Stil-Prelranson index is 8207.0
